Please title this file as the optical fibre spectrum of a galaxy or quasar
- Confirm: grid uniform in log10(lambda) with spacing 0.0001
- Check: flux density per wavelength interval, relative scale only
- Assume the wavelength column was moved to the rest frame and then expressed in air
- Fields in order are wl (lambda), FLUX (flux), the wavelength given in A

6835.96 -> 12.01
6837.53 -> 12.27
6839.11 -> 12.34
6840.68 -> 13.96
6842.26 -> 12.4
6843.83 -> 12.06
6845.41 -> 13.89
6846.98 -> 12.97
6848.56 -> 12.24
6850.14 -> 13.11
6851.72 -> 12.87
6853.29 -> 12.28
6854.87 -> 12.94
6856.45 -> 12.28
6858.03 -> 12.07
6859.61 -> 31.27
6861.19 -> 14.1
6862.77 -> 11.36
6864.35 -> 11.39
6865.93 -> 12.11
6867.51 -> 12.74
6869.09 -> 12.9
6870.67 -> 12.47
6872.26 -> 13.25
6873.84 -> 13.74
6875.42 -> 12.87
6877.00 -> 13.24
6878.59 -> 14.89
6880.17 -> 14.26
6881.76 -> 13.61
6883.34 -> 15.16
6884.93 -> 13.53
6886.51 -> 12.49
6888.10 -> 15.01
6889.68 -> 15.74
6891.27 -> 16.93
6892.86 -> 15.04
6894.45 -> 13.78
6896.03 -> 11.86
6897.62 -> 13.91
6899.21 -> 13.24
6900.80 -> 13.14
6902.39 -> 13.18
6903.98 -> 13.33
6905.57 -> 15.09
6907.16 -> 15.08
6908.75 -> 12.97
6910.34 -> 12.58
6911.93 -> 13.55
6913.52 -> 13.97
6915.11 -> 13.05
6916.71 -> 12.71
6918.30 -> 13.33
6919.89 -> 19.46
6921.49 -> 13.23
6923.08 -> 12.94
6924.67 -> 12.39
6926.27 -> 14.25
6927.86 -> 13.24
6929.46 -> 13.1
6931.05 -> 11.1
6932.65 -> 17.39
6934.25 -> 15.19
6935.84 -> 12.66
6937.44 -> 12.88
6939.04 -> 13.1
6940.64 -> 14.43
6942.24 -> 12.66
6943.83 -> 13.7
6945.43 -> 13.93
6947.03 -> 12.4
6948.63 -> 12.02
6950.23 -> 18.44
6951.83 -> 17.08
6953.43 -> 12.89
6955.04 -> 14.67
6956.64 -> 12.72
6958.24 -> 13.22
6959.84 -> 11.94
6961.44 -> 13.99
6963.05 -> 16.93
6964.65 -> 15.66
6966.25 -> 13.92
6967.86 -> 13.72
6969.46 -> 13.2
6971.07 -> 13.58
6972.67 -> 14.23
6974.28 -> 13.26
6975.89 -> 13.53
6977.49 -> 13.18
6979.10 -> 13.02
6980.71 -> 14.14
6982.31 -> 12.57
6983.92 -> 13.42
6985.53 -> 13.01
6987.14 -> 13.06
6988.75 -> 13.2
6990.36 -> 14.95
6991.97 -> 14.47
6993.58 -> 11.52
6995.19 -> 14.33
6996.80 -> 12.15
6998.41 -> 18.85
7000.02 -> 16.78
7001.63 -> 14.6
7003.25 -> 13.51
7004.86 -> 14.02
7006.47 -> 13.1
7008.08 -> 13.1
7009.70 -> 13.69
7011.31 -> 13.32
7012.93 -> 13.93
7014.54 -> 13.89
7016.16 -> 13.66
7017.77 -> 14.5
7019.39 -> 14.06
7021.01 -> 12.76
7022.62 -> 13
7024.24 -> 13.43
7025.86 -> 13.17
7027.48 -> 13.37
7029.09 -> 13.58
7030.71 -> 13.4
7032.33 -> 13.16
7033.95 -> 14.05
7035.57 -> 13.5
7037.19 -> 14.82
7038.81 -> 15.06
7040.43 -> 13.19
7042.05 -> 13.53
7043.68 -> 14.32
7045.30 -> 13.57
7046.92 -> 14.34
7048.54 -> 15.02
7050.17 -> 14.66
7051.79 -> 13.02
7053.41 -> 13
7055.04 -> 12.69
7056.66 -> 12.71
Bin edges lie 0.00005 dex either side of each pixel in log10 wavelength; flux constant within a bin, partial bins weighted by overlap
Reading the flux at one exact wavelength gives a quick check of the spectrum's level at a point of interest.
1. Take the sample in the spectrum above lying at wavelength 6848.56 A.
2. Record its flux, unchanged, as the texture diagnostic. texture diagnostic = 12.24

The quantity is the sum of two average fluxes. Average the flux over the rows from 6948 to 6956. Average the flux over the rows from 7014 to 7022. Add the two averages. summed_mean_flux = 28.8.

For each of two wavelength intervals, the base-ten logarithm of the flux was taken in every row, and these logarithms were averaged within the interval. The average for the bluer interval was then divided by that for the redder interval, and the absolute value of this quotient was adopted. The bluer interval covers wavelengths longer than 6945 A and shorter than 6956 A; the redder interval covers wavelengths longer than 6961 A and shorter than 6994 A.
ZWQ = 1.02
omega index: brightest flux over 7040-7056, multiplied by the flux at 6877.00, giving 199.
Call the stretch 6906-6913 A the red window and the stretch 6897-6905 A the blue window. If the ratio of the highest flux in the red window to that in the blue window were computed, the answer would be 1.08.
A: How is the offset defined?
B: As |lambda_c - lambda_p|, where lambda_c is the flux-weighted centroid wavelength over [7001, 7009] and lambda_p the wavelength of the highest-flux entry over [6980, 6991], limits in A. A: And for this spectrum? 14.4 A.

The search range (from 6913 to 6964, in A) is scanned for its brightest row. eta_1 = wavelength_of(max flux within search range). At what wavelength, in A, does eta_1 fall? 6919.89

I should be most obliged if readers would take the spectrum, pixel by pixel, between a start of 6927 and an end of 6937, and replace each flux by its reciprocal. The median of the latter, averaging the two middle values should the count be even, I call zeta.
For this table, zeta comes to 0.0759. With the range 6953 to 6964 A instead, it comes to 0.0756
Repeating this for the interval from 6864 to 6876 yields 0.0781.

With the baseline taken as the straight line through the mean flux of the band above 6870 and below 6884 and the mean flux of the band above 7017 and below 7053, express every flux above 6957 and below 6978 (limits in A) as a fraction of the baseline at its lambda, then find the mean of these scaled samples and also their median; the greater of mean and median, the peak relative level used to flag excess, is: 1.01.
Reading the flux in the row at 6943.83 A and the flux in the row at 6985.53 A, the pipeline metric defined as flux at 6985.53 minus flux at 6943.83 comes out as -1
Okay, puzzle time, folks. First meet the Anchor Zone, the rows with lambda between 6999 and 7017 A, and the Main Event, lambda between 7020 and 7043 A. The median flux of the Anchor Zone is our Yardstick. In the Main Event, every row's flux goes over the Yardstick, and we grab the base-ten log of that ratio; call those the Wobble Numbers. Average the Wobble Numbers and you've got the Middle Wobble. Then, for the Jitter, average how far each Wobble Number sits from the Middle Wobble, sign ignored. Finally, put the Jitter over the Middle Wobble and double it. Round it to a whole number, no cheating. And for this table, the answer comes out -7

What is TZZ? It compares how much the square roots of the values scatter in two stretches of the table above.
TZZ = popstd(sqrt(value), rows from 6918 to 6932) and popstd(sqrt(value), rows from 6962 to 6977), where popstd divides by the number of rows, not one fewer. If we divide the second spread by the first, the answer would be 0.55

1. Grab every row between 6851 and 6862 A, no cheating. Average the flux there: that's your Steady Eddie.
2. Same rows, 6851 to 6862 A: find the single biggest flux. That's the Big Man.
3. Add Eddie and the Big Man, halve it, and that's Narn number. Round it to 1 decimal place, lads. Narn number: 23.3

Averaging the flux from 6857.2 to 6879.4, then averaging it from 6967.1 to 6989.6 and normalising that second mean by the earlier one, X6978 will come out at 0.94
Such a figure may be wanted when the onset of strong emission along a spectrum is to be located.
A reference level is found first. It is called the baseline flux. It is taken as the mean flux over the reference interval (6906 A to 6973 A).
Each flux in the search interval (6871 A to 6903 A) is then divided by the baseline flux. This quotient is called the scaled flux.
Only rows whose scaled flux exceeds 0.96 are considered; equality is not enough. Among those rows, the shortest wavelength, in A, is 6873.84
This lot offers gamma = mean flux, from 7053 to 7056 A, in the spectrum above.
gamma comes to 12.8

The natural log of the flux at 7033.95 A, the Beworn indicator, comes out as 2.64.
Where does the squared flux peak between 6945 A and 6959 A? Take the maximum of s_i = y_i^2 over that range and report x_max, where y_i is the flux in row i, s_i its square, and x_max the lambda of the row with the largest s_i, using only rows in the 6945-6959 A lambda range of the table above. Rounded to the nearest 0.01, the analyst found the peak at 6950.23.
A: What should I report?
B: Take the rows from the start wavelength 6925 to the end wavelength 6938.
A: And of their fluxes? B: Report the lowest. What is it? 11.1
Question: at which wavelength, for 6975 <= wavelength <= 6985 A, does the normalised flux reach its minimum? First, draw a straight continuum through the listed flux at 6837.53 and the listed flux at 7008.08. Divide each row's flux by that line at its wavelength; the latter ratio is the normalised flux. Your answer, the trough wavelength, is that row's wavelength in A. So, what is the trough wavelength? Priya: 6982.31 A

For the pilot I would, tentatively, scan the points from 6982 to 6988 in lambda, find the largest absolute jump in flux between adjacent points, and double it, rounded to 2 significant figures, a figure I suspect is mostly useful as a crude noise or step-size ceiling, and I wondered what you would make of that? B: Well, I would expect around 1.7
